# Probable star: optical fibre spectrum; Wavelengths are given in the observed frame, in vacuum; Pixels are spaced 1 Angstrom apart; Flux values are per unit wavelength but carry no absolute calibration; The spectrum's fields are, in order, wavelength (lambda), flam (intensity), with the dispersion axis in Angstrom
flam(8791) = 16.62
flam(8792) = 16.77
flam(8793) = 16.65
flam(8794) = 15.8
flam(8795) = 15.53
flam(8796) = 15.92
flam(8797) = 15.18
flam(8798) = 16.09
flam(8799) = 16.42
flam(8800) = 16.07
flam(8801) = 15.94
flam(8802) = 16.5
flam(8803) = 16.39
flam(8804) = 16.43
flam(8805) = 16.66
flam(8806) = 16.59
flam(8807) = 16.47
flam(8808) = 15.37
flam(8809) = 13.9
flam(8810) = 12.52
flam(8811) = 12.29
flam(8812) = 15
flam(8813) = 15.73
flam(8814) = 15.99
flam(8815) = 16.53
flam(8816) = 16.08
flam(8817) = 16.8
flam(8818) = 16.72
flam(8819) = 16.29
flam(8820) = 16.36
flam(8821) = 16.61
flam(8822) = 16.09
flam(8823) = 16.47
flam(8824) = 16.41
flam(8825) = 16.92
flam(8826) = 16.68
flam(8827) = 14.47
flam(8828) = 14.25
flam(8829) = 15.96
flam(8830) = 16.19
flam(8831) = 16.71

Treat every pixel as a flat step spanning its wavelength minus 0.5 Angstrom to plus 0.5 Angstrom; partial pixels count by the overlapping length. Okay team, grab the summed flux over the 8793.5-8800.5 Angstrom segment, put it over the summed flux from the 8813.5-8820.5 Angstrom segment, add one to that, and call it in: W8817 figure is 2.0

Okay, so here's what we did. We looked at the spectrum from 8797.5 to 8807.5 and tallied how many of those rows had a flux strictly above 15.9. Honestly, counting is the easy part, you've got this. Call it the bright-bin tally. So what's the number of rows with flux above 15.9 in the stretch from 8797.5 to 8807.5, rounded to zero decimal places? 10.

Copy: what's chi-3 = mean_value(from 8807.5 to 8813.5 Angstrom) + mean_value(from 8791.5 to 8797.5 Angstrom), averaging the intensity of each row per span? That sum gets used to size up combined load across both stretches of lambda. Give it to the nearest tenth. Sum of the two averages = 30.1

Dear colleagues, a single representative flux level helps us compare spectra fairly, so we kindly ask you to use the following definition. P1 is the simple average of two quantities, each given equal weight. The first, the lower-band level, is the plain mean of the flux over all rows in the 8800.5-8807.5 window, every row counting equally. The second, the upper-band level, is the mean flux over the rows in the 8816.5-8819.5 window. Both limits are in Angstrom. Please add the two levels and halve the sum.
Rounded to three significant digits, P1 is 16.5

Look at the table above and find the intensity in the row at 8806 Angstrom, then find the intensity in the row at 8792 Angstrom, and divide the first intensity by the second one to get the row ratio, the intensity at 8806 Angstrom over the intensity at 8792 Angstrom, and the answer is 0.99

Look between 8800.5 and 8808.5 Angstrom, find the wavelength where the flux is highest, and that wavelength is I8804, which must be 8805 Angstrom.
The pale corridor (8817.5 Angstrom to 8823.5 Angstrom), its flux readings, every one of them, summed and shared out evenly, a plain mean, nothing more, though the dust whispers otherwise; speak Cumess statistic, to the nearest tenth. 16.4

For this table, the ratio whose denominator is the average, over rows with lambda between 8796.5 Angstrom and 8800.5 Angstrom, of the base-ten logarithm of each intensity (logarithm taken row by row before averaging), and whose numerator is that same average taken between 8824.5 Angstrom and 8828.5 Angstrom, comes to 0.99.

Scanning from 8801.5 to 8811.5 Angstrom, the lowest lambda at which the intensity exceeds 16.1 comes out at 8802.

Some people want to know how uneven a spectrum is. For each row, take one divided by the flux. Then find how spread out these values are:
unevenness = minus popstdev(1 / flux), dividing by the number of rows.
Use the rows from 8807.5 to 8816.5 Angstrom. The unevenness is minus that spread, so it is -0.0073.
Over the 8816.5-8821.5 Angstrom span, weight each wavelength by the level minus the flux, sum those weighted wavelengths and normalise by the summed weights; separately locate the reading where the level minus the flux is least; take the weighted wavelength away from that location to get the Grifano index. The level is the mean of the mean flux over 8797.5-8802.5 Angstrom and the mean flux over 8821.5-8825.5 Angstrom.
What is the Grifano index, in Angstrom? -1.3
